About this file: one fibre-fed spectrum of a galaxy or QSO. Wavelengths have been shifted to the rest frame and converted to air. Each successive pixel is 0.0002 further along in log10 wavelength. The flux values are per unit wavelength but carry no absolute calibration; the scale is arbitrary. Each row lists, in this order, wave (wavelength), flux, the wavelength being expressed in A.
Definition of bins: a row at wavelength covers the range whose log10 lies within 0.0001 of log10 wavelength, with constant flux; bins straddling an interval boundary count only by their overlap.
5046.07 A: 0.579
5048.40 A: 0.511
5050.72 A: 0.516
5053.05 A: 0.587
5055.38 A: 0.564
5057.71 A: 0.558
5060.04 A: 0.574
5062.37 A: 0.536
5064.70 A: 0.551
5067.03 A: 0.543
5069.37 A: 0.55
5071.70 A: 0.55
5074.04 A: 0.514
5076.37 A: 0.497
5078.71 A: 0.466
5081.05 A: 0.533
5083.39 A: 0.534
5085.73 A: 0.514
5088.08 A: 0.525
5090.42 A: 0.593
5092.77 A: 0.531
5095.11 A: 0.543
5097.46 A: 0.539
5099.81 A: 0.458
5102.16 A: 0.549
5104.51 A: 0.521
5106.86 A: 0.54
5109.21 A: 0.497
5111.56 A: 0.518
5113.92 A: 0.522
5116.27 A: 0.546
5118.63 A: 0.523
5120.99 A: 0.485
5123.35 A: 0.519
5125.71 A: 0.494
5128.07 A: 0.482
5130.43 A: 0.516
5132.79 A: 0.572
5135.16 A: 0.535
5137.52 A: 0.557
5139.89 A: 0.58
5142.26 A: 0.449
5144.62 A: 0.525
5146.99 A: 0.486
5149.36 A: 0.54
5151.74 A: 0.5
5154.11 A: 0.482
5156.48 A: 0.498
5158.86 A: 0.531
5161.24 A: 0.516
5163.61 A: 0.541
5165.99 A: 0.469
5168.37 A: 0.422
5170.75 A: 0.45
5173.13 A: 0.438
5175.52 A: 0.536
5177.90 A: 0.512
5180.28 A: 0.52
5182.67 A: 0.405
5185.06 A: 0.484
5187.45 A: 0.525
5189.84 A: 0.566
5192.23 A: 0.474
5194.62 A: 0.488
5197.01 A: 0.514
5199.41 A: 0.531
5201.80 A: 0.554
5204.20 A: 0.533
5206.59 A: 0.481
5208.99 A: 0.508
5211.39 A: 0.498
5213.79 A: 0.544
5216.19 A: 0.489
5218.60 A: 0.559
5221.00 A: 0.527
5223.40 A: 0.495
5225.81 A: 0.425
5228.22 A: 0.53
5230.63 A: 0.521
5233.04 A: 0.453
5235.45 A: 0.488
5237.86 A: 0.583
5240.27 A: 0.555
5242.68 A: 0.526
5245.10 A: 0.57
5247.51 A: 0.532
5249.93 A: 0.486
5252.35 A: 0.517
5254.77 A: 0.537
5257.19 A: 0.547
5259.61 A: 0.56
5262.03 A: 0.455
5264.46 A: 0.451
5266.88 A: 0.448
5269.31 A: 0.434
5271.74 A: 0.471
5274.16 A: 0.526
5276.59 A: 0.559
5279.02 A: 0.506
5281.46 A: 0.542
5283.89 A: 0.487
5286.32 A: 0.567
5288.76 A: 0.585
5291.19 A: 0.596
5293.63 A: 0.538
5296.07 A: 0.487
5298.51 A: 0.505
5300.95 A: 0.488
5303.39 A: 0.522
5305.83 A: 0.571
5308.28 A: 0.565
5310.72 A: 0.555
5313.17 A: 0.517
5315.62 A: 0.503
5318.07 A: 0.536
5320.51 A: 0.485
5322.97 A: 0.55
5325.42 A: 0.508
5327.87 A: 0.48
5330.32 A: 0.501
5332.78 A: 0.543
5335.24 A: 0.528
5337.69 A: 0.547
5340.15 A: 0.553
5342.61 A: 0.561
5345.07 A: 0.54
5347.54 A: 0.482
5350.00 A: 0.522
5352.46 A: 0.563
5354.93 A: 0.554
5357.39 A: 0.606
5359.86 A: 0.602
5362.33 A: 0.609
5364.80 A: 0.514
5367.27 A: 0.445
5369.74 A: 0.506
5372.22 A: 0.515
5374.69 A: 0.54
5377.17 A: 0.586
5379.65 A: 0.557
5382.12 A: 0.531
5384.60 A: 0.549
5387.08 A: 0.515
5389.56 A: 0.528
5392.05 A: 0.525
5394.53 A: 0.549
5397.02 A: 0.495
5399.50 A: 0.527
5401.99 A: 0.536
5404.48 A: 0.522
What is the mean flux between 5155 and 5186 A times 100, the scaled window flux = 48.6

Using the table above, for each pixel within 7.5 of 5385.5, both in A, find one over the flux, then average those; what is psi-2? 1.87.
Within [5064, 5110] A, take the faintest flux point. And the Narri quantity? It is 0.458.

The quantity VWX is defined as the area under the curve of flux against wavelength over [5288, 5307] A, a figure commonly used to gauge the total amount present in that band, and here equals 10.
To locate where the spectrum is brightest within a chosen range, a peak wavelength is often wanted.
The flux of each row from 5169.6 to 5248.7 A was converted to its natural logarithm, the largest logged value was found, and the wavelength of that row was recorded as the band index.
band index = 5237.86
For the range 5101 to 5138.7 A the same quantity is 5132.79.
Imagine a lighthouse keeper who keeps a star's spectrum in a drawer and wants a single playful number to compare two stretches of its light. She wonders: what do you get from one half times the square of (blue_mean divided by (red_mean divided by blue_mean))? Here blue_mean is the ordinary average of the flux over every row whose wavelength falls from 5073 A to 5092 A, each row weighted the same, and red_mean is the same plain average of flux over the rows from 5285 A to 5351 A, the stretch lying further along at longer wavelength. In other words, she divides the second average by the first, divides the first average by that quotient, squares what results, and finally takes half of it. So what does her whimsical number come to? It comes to 0.132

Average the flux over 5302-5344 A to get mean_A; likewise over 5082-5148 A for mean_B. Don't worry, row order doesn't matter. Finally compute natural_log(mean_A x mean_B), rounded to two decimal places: -1.28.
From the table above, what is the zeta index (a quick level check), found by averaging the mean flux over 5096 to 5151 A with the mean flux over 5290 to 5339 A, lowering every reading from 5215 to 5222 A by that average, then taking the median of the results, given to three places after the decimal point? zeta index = 0.004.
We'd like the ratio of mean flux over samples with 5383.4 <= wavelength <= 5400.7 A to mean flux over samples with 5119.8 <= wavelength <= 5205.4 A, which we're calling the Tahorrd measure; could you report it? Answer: 1.04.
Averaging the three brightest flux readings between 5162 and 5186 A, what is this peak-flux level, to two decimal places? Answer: 0.53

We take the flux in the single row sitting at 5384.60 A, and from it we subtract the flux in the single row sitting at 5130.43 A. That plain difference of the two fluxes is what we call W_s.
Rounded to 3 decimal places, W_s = 0.033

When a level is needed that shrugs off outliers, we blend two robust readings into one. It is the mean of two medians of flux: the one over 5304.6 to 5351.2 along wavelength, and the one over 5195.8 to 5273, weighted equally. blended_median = 0.5275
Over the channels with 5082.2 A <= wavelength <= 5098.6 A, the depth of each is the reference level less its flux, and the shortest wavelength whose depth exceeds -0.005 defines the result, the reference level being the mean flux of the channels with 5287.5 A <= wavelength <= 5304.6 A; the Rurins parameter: 5083.39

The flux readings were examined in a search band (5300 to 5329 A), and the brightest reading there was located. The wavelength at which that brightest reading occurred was 5305.83 A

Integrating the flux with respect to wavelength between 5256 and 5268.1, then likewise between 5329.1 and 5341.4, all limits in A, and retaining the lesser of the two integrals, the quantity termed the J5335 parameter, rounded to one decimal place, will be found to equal 6.0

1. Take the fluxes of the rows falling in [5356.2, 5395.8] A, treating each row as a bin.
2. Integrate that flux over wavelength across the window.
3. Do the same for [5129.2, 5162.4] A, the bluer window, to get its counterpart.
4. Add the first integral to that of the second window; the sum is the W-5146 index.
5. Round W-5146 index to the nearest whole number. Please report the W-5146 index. 39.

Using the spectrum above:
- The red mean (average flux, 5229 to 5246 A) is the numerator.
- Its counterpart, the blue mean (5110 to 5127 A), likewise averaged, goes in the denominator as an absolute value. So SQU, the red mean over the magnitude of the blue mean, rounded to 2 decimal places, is 1.02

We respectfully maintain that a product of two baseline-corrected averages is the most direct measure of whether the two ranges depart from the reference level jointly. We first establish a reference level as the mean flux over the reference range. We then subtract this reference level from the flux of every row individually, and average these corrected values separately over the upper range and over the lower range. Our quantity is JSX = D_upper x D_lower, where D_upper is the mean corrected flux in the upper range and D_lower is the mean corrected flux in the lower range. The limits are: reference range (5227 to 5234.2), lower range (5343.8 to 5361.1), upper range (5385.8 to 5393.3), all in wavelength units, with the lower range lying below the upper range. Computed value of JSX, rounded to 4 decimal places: 0.0011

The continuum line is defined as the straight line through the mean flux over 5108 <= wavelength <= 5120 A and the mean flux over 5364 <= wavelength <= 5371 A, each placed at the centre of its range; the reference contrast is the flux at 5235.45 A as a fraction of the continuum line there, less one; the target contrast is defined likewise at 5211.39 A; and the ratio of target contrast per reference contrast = 0.6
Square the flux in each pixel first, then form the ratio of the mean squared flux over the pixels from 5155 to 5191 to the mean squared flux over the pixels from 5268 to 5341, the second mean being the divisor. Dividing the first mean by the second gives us 0.89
